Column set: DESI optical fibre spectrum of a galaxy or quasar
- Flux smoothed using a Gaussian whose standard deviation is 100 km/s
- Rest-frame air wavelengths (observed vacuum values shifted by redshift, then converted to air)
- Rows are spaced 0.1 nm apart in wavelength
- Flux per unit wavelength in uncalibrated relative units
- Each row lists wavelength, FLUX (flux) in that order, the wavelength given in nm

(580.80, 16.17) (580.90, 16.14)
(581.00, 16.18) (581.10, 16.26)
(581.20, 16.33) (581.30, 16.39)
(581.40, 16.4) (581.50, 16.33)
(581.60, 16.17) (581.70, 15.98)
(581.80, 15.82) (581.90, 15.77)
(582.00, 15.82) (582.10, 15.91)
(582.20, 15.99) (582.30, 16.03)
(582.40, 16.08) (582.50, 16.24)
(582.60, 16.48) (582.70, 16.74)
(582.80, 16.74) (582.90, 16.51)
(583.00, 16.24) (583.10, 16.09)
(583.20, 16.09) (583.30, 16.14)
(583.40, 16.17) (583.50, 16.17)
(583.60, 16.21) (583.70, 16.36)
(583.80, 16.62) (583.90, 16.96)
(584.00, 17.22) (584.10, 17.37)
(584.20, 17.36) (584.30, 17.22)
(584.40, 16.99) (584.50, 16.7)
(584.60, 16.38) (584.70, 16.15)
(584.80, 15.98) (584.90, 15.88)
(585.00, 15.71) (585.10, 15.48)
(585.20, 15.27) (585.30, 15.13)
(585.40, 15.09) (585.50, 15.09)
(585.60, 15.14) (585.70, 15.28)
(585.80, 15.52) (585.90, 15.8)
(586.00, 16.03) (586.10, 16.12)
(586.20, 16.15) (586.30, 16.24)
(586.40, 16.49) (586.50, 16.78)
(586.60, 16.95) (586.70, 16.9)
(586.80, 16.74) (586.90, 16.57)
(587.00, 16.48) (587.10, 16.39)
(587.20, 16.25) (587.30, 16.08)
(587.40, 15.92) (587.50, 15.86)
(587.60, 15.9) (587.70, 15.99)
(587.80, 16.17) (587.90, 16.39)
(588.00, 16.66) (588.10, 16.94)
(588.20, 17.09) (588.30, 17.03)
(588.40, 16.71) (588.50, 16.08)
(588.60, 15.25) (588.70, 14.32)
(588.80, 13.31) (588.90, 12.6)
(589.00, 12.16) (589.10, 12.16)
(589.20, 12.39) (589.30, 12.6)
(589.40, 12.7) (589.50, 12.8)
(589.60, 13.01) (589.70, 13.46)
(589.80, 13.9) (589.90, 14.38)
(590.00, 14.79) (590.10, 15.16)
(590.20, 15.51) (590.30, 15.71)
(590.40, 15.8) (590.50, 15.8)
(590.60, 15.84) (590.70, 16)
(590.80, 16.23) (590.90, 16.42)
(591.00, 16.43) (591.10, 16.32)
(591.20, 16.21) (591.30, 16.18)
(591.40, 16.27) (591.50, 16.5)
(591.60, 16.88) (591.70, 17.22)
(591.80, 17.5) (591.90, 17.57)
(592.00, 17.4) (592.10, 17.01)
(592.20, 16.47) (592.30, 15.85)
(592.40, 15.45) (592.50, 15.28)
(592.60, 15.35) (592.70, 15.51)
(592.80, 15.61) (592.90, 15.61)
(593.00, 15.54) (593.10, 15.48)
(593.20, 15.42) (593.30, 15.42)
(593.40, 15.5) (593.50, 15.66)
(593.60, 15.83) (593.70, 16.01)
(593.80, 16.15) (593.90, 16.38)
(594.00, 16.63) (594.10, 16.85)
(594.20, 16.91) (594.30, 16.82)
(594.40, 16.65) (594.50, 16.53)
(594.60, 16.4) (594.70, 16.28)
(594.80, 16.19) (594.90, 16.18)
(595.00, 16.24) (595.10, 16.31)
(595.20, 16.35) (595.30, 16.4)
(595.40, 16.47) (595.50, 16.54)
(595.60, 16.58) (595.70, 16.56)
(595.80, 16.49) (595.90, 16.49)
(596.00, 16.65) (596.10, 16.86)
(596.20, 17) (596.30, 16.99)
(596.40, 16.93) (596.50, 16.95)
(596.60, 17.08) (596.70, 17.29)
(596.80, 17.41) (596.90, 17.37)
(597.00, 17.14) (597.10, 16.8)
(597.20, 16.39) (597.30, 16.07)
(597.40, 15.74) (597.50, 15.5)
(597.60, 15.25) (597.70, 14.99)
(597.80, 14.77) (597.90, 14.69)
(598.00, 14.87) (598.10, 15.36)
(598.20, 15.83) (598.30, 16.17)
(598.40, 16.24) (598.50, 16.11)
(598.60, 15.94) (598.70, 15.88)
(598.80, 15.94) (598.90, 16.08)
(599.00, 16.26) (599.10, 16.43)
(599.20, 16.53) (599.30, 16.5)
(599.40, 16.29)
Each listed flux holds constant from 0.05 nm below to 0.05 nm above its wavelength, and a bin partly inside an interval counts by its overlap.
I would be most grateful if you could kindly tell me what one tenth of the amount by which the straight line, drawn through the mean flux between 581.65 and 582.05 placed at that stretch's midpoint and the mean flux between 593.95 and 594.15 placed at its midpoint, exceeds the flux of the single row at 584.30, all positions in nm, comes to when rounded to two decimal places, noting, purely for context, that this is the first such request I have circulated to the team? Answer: -0.12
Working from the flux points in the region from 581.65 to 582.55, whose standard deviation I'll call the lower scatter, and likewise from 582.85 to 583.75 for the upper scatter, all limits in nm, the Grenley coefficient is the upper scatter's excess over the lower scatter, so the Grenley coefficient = -0.01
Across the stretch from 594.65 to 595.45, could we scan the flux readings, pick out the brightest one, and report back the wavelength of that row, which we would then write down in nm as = 595.40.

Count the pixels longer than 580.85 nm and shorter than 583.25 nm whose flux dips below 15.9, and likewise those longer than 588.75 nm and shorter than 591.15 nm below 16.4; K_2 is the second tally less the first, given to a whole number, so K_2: 19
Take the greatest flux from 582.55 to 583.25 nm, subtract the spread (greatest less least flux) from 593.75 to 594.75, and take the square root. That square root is 4.00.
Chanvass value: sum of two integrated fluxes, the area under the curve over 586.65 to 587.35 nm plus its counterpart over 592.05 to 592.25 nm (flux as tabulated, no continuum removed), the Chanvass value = 15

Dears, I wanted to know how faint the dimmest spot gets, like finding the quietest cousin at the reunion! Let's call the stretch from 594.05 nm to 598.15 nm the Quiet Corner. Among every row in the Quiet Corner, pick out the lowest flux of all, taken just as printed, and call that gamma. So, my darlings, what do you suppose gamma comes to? 14.69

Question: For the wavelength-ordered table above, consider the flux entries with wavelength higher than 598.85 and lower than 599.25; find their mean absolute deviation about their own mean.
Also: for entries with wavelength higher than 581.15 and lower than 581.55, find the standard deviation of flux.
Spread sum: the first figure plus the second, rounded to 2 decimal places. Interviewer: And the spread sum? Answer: 0.19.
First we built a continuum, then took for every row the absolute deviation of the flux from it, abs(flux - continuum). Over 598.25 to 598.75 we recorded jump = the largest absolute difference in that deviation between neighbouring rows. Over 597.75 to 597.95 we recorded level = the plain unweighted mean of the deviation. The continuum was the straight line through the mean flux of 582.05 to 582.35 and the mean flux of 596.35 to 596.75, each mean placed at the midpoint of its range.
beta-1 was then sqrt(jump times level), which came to 0.7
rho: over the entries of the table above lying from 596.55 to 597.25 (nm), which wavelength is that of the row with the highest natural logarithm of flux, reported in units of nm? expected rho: 596.80 nm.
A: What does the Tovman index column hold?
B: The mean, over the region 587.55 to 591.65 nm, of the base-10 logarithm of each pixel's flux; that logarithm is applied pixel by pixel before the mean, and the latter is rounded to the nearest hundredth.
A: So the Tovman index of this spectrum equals 1.18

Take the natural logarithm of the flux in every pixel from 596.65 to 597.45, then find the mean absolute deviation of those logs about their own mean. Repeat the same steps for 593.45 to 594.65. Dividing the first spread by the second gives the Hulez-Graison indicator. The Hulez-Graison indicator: 1.6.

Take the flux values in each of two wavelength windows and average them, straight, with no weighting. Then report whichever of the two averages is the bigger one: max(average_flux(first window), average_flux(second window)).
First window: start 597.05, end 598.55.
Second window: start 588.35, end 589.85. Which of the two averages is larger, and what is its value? 15.7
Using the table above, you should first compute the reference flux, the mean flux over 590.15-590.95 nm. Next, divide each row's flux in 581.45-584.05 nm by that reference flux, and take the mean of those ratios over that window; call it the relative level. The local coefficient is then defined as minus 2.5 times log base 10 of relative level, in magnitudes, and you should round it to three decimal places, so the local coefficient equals -0.024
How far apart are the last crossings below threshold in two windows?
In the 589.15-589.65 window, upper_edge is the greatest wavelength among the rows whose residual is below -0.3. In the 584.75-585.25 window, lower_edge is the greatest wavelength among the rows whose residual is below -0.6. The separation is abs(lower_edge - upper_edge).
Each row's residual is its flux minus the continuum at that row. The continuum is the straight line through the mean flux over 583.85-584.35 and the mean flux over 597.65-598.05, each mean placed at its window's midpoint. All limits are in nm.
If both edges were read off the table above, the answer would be 4.40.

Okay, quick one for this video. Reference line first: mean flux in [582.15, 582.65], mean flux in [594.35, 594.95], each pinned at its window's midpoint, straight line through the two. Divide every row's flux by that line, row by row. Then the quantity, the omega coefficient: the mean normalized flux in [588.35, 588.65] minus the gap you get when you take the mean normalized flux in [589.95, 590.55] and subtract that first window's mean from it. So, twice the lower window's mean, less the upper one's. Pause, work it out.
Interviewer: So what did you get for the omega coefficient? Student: 1.02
